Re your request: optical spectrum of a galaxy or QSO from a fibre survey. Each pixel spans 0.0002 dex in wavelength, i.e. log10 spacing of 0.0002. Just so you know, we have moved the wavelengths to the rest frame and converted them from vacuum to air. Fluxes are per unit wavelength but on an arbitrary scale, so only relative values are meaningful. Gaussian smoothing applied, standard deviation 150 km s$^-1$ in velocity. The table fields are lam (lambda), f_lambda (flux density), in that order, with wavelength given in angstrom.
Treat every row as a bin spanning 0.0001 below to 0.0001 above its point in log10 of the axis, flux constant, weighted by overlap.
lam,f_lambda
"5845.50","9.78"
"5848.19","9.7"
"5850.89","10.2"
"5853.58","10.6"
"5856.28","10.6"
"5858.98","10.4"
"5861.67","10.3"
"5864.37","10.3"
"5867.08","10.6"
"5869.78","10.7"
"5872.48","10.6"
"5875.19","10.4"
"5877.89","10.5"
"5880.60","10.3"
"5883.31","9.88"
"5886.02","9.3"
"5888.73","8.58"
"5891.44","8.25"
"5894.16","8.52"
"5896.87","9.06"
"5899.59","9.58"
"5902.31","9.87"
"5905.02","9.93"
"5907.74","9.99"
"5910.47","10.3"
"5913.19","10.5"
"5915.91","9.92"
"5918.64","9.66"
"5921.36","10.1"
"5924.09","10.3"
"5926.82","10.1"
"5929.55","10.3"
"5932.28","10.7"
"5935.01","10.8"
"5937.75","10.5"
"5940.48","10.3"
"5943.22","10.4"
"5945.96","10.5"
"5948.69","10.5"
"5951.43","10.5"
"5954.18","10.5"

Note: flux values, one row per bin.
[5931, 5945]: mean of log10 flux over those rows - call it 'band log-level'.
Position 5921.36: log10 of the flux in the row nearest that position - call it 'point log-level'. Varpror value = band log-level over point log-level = 1.02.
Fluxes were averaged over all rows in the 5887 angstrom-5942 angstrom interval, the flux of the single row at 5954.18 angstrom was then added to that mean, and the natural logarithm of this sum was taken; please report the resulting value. 3.01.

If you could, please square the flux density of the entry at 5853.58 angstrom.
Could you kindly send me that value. 112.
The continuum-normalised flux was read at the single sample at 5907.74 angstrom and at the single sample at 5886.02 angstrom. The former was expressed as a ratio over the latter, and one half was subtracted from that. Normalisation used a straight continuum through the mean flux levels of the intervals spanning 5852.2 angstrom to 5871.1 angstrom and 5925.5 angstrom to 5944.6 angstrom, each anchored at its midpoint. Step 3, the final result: 0.58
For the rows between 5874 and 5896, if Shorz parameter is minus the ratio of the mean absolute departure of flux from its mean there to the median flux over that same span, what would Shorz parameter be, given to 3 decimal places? -0.084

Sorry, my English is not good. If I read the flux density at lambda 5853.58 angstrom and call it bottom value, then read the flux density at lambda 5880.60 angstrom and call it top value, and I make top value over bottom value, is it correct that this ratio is 0.97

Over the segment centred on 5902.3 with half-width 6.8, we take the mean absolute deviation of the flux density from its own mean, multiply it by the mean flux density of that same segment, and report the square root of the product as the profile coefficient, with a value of 1.68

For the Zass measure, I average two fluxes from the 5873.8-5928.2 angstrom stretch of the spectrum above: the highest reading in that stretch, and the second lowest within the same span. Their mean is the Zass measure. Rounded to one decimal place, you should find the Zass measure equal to 9.5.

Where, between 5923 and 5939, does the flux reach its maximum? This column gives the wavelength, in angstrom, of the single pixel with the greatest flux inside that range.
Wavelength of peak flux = 5935.01 angstrom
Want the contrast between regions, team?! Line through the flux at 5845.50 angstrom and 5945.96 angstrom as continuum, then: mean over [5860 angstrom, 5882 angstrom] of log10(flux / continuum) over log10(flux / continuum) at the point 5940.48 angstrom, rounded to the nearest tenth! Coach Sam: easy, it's -3.1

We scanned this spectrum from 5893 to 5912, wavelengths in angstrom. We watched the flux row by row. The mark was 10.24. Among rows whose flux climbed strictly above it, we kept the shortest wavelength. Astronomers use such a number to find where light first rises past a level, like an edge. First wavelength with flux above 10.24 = 5910.47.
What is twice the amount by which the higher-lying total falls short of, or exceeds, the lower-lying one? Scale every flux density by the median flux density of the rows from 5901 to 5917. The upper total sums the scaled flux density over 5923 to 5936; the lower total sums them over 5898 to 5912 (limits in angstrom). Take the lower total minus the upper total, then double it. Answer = -0.51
